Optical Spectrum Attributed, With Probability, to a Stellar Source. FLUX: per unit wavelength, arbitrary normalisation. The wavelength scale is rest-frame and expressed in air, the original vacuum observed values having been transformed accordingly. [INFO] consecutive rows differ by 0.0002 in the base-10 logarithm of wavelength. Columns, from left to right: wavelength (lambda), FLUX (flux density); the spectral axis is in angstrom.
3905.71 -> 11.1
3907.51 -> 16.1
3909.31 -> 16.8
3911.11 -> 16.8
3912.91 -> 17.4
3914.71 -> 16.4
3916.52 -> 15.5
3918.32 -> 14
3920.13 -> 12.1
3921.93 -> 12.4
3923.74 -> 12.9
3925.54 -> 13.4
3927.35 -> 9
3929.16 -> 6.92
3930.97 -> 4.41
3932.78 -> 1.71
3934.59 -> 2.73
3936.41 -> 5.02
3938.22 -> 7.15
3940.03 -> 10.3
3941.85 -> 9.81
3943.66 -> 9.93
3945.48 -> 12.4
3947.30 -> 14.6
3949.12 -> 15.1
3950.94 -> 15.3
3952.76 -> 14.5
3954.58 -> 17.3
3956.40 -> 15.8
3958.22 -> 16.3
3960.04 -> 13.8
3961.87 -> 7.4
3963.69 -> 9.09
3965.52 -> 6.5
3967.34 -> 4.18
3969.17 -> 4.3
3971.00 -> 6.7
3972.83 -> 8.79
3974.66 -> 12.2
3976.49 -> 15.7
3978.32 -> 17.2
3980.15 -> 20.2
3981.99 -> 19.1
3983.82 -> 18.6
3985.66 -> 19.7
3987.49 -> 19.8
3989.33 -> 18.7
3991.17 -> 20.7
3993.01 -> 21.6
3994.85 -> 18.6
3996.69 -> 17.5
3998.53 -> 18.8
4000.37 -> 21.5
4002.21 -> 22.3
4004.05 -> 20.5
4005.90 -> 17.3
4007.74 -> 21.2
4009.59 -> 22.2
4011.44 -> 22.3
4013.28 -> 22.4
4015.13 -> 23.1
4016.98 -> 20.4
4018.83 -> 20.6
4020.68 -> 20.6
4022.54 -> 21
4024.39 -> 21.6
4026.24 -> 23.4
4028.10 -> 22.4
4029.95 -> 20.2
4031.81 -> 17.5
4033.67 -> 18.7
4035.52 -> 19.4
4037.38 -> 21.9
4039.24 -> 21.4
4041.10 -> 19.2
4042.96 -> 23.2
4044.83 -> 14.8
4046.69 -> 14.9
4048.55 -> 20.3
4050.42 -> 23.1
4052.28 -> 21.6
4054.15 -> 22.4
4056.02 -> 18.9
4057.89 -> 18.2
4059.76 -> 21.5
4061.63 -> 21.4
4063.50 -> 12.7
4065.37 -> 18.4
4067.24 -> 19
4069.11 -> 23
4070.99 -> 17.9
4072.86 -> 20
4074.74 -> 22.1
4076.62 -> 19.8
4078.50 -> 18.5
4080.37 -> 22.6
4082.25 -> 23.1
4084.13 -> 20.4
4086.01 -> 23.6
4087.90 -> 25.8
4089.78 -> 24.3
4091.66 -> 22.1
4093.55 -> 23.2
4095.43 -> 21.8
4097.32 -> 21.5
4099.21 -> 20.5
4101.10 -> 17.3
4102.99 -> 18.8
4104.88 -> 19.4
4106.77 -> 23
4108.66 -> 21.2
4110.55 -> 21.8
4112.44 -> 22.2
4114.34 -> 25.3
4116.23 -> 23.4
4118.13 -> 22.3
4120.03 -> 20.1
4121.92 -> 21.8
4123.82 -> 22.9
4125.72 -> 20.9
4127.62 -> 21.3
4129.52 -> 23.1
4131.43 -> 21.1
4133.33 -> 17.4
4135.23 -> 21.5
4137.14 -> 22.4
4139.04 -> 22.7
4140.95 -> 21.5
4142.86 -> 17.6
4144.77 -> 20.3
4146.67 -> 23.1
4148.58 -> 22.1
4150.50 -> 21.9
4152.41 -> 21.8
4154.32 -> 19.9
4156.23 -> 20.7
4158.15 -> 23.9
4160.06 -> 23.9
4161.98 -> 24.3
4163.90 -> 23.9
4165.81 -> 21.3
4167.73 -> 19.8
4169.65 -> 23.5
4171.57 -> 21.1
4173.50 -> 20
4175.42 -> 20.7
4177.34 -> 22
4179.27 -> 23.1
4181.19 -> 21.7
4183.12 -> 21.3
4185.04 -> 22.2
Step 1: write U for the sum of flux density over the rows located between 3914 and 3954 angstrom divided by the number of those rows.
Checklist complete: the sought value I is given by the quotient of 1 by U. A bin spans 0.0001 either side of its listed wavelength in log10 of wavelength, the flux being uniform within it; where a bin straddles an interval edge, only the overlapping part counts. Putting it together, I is 0.093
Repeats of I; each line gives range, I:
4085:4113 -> 0.046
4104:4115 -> 0.045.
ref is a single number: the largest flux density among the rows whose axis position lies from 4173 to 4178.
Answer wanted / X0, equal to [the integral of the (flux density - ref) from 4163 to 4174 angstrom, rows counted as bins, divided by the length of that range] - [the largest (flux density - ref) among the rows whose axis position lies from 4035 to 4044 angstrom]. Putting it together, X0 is -1.5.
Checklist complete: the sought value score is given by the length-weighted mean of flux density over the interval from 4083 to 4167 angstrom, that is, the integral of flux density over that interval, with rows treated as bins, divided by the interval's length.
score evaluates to 21.8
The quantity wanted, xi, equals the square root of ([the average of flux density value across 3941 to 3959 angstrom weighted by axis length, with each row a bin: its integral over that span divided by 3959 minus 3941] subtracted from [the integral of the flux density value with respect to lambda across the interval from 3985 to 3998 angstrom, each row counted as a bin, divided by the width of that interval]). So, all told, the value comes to 2.3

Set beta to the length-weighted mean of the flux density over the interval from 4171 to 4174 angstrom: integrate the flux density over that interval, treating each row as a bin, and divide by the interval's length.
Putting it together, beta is 21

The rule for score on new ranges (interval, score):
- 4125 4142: 21.3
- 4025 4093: 20.5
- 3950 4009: 15.7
